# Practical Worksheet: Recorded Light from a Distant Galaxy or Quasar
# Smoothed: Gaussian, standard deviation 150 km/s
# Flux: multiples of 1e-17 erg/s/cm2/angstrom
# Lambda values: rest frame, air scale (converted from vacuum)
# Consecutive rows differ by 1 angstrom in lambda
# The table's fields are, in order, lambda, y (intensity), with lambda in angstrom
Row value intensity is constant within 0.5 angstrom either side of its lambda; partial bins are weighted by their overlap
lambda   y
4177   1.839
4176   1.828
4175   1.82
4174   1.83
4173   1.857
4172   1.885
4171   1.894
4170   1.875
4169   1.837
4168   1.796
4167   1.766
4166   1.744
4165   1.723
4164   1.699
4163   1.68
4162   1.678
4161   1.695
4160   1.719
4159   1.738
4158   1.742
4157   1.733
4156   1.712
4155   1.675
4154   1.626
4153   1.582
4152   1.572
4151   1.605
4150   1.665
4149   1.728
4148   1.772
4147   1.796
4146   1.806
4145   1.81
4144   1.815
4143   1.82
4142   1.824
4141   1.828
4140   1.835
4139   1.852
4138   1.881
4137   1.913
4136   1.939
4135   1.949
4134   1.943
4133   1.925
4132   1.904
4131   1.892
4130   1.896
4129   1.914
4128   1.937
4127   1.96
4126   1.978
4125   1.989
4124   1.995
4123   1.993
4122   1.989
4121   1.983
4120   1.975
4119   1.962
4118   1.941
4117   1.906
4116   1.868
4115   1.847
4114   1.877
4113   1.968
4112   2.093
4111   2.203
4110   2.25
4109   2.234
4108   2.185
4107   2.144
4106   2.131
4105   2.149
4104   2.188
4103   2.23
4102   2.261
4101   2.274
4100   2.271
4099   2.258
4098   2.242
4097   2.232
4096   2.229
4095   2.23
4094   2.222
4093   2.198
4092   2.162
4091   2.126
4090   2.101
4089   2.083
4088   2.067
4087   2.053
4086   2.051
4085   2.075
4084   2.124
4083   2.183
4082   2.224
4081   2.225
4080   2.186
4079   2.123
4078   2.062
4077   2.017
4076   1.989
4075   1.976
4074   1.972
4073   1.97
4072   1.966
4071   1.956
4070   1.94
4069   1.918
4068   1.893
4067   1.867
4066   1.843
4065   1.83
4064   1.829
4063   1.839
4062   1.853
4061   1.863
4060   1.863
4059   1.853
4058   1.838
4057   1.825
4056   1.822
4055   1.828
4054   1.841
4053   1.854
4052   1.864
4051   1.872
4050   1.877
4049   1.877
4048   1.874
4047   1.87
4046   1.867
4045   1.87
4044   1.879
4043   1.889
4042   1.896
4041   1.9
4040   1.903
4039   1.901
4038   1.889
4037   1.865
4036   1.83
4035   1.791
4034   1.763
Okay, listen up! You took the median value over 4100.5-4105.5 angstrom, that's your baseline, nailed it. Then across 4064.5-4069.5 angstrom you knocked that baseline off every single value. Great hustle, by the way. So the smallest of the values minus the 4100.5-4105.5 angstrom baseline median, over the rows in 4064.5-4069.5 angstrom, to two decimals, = -0.40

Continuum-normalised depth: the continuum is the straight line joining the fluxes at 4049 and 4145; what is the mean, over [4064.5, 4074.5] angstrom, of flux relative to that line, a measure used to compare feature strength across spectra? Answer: 1.03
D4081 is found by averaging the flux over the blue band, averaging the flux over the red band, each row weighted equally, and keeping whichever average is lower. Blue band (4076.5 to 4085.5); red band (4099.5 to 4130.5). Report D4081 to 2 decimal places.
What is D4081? 2.05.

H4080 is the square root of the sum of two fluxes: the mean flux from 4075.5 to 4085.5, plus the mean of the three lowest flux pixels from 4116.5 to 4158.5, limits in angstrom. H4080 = 1.93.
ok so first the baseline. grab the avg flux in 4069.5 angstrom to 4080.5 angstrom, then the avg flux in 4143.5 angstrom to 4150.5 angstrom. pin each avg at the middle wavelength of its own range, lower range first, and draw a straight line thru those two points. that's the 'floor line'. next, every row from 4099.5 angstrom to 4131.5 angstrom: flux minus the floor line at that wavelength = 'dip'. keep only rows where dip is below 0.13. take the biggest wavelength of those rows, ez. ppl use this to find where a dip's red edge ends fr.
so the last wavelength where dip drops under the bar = 4131 angstrom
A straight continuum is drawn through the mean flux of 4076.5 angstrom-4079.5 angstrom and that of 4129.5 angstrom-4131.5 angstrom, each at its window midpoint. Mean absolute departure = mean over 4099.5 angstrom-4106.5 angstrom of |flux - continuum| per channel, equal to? 0.23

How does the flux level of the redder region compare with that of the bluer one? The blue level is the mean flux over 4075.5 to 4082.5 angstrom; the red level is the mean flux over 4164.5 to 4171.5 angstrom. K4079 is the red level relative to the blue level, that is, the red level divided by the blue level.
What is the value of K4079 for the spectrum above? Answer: 0.85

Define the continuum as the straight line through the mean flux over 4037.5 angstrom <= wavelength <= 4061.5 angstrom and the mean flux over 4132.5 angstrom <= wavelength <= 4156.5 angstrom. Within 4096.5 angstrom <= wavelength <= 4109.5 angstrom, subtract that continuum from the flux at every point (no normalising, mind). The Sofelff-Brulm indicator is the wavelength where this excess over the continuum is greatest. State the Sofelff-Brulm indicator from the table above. 4101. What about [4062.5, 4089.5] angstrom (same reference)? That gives 4081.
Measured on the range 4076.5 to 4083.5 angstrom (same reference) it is 4081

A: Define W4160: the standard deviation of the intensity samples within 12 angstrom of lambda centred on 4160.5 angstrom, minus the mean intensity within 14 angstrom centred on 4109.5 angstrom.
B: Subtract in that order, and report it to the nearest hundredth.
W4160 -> -2.07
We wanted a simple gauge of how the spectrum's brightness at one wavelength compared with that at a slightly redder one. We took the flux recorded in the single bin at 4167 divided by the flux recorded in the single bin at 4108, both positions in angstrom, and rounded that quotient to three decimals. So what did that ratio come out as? 0.808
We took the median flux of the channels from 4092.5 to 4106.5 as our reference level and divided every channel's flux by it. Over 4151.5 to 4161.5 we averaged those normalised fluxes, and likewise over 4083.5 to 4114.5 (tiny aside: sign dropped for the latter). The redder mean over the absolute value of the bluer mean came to 0.78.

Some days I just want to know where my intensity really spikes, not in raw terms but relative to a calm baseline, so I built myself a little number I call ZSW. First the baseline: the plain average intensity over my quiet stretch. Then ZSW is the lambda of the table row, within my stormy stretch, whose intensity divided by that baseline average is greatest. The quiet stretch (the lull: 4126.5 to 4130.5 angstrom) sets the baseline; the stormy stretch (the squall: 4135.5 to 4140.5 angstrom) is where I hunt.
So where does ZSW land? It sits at 4136 angstrom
